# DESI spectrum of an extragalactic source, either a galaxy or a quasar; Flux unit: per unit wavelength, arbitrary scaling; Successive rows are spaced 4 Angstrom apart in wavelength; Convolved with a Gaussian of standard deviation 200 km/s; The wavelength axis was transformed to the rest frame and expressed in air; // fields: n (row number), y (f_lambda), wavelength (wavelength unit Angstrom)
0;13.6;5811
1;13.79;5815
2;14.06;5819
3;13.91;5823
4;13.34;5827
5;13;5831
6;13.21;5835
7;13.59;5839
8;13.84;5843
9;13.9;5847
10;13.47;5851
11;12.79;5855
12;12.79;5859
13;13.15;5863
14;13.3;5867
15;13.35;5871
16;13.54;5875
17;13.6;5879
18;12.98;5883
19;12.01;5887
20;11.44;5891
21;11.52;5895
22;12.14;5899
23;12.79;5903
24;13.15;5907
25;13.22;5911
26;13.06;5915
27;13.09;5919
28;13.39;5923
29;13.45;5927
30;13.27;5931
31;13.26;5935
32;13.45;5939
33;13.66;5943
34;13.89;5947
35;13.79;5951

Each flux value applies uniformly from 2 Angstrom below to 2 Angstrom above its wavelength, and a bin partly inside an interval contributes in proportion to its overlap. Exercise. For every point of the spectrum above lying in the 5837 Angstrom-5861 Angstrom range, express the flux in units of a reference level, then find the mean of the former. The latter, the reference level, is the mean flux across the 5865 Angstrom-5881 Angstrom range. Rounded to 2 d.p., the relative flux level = 1.00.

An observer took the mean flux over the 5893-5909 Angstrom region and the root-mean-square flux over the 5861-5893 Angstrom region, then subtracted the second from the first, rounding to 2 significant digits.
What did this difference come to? -0.54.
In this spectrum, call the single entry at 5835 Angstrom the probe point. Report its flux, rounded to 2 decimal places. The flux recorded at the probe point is 13.21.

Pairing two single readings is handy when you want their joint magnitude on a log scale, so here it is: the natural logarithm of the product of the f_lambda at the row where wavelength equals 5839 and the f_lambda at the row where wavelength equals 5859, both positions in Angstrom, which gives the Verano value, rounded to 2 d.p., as 5.16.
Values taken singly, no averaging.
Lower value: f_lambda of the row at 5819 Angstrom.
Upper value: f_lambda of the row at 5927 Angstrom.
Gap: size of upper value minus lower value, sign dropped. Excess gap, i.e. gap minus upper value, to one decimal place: -12.8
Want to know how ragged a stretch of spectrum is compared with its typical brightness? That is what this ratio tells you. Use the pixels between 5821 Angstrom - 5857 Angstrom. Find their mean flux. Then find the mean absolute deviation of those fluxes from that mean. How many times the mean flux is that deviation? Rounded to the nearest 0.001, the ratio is 0.024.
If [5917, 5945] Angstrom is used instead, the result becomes 0.010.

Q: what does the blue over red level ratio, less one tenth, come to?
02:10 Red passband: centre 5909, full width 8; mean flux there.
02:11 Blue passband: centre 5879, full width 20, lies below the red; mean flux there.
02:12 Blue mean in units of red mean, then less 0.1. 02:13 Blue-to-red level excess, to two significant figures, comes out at 0.89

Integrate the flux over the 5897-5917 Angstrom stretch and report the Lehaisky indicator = 257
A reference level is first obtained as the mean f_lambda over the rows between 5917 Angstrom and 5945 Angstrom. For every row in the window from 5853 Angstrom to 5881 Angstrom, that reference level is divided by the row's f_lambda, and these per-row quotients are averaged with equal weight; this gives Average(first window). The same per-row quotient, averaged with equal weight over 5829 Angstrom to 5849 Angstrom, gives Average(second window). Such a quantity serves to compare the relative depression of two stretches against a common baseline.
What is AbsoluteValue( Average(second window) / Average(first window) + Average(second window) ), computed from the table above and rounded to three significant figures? 1.97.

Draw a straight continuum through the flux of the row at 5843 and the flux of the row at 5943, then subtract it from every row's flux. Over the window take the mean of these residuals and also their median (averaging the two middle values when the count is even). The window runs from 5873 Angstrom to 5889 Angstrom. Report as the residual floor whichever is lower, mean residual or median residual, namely -0.74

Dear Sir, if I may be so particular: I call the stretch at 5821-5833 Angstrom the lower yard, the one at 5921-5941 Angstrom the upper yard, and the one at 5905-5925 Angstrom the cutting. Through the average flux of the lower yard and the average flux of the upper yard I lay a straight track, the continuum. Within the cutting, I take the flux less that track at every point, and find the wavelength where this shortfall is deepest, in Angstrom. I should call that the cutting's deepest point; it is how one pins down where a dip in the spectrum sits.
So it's 5915 Angstrom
